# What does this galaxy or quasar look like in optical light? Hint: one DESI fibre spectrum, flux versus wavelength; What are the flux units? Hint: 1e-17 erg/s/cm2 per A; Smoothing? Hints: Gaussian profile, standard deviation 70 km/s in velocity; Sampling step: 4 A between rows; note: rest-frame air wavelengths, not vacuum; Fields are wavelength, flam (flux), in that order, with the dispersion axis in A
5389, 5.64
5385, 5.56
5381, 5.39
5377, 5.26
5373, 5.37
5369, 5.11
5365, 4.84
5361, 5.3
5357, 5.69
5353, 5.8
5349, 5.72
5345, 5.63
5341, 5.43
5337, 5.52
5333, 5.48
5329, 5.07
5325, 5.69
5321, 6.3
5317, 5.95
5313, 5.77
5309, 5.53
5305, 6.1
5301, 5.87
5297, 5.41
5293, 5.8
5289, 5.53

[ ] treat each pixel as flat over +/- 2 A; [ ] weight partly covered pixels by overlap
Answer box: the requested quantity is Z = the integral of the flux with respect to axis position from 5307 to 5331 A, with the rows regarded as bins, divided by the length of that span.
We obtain 5.72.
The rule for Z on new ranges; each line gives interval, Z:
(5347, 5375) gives 5.40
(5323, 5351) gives 5.51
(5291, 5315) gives 5.75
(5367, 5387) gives 5.34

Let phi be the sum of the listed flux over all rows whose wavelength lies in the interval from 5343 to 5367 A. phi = 33.0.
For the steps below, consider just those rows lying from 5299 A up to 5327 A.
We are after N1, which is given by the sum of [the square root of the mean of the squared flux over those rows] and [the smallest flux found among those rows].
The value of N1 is 11.4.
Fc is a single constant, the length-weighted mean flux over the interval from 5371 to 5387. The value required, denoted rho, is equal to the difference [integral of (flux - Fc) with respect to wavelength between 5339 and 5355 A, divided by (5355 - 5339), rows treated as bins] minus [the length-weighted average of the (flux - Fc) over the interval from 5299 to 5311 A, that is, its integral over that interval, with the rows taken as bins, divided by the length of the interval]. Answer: -0.19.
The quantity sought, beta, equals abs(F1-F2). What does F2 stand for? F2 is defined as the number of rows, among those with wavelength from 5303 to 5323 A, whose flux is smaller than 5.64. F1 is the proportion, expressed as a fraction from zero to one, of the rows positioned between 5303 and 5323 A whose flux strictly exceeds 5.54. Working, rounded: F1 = 0.80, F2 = 1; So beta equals 0.2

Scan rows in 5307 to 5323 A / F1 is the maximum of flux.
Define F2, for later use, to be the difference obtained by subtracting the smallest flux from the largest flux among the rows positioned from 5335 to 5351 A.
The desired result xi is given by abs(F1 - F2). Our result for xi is 6.0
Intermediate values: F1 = 6.3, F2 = 0.3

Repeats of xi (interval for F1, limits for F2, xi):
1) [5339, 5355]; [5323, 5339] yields 5.2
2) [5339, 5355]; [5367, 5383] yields 5.5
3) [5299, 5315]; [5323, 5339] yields 5.5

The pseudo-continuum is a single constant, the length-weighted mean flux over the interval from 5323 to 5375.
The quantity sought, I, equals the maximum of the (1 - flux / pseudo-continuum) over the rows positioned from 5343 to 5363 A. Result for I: 0.025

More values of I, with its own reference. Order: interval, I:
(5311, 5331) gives 0.067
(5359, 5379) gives 0.109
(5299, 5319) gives -0.018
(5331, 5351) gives 0.001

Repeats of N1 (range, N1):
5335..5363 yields 10.9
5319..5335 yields 10.7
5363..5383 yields 10.0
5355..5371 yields 10.1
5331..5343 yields 10.9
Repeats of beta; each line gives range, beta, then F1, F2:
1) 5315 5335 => 1.4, 0.60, 2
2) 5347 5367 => 1.4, 0.60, 2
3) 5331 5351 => 3.6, 0.40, 4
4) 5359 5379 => 5.0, 0.00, 5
